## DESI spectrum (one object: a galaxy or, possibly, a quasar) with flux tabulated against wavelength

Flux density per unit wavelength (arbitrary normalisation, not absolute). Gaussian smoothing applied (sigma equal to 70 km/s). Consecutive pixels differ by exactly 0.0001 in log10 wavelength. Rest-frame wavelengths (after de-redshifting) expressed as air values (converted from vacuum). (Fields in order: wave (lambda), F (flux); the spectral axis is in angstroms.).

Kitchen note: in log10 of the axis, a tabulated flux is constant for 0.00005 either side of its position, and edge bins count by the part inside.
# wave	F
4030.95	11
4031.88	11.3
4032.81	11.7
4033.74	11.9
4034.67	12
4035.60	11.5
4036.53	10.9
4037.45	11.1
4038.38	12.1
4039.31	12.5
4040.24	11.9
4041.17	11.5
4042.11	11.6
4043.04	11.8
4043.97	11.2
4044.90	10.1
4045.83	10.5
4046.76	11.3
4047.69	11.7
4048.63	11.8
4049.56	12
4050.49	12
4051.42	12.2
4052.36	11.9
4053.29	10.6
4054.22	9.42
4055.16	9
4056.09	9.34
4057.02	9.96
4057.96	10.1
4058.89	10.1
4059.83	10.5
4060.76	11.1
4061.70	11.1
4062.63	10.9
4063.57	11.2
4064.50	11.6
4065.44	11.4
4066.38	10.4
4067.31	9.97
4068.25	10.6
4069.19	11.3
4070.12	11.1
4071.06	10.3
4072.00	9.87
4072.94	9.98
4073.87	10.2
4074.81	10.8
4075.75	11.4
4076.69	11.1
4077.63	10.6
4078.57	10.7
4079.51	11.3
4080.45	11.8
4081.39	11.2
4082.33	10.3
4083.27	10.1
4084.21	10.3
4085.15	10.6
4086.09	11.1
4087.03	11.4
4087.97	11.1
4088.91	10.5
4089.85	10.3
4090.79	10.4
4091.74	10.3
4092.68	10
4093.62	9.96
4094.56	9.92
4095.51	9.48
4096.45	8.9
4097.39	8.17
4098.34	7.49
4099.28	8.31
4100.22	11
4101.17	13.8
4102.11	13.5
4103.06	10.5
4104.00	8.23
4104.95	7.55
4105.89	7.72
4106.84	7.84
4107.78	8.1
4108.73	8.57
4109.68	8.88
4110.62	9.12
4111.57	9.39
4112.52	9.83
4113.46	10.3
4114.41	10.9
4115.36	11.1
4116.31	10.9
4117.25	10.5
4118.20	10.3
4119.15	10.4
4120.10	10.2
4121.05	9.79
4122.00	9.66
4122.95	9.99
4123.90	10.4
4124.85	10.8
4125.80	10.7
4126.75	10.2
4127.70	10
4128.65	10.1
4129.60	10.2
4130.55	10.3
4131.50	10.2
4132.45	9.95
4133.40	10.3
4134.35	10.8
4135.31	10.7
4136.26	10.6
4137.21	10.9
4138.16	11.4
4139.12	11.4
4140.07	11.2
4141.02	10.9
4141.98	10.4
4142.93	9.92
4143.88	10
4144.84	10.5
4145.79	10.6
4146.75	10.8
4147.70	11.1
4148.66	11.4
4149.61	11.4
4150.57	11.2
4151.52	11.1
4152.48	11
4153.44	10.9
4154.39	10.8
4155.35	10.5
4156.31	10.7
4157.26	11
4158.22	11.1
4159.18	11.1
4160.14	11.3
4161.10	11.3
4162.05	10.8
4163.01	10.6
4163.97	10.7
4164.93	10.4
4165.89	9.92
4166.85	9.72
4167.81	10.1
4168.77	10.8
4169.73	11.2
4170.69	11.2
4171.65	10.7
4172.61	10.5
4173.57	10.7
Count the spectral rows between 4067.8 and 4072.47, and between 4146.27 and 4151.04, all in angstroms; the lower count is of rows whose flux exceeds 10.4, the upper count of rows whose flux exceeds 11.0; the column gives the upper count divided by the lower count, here 1.3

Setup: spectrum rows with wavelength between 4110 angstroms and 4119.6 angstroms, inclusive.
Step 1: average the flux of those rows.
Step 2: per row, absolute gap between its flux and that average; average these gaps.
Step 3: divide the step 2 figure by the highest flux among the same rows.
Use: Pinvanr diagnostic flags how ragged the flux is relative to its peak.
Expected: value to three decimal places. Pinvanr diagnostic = 0.045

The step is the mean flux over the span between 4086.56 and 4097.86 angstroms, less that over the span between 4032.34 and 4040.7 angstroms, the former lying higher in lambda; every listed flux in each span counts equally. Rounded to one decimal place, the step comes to -1.7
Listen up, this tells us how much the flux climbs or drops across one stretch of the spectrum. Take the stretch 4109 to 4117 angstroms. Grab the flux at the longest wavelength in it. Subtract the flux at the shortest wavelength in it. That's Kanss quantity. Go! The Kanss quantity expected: 2.0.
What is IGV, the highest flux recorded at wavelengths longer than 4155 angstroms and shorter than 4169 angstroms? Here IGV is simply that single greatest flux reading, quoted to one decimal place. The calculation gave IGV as 11.3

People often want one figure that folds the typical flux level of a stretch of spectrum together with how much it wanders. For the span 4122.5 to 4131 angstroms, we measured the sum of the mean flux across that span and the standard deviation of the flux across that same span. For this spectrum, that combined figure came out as 10.6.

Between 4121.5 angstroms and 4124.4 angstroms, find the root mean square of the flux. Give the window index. 10.0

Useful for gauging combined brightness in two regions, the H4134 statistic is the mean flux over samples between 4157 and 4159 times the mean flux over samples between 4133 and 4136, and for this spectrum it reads 117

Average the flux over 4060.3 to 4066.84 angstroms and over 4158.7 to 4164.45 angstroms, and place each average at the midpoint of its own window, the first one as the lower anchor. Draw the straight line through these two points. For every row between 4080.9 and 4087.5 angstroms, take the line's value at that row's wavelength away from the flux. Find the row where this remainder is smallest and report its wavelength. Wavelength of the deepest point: 4083.27 angstroms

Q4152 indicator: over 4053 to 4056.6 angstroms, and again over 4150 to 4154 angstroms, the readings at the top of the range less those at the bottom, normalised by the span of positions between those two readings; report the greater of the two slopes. -0.10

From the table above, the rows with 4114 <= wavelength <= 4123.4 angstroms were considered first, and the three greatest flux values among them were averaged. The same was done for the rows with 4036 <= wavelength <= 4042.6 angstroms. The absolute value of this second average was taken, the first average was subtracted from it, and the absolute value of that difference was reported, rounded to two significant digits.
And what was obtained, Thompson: 1.2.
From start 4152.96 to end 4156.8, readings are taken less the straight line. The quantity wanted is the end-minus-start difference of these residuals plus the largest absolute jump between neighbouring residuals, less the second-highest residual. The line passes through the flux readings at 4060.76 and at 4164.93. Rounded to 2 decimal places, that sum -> -0.22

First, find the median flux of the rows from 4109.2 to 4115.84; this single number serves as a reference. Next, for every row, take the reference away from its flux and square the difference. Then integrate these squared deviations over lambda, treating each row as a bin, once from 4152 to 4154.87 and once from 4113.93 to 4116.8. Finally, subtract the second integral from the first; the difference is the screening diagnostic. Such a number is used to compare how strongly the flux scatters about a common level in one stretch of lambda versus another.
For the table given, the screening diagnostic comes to -0.4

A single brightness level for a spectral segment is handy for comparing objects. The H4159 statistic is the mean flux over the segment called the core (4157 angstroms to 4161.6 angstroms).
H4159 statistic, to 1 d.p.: 11.2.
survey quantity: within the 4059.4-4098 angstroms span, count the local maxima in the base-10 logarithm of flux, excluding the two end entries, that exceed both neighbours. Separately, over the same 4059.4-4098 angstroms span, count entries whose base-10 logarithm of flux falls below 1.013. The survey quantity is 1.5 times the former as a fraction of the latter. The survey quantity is 0.56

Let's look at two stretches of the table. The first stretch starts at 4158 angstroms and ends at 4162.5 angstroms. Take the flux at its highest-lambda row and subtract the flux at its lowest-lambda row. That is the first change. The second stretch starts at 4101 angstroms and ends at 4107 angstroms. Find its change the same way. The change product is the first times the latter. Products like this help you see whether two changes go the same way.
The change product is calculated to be 1.8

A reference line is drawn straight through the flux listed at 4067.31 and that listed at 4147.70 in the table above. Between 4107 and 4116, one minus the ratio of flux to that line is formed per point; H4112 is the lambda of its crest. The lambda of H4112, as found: 4107.78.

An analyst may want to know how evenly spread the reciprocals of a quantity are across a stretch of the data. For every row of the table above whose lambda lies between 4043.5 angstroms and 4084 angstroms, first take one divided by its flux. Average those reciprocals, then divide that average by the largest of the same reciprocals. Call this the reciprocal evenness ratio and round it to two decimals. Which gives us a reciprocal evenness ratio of 0.84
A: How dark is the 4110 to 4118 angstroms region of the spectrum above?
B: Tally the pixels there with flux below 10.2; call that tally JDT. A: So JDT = 3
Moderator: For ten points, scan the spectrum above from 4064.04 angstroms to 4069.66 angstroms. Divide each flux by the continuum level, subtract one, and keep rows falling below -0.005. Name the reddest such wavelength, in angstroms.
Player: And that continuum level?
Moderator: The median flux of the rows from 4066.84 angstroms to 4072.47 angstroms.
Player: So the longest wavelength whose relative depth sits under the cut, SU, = 4067.31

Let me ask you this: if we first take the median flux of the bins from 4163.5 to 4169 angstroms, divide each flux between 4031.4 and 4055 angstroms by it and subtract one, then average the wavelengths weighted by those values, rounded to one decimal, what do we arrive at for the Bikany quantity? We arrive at 4042.1 angstroms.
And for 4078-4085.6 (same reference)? 4080.6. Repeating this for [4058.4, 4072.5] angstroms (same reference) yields 4064.6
